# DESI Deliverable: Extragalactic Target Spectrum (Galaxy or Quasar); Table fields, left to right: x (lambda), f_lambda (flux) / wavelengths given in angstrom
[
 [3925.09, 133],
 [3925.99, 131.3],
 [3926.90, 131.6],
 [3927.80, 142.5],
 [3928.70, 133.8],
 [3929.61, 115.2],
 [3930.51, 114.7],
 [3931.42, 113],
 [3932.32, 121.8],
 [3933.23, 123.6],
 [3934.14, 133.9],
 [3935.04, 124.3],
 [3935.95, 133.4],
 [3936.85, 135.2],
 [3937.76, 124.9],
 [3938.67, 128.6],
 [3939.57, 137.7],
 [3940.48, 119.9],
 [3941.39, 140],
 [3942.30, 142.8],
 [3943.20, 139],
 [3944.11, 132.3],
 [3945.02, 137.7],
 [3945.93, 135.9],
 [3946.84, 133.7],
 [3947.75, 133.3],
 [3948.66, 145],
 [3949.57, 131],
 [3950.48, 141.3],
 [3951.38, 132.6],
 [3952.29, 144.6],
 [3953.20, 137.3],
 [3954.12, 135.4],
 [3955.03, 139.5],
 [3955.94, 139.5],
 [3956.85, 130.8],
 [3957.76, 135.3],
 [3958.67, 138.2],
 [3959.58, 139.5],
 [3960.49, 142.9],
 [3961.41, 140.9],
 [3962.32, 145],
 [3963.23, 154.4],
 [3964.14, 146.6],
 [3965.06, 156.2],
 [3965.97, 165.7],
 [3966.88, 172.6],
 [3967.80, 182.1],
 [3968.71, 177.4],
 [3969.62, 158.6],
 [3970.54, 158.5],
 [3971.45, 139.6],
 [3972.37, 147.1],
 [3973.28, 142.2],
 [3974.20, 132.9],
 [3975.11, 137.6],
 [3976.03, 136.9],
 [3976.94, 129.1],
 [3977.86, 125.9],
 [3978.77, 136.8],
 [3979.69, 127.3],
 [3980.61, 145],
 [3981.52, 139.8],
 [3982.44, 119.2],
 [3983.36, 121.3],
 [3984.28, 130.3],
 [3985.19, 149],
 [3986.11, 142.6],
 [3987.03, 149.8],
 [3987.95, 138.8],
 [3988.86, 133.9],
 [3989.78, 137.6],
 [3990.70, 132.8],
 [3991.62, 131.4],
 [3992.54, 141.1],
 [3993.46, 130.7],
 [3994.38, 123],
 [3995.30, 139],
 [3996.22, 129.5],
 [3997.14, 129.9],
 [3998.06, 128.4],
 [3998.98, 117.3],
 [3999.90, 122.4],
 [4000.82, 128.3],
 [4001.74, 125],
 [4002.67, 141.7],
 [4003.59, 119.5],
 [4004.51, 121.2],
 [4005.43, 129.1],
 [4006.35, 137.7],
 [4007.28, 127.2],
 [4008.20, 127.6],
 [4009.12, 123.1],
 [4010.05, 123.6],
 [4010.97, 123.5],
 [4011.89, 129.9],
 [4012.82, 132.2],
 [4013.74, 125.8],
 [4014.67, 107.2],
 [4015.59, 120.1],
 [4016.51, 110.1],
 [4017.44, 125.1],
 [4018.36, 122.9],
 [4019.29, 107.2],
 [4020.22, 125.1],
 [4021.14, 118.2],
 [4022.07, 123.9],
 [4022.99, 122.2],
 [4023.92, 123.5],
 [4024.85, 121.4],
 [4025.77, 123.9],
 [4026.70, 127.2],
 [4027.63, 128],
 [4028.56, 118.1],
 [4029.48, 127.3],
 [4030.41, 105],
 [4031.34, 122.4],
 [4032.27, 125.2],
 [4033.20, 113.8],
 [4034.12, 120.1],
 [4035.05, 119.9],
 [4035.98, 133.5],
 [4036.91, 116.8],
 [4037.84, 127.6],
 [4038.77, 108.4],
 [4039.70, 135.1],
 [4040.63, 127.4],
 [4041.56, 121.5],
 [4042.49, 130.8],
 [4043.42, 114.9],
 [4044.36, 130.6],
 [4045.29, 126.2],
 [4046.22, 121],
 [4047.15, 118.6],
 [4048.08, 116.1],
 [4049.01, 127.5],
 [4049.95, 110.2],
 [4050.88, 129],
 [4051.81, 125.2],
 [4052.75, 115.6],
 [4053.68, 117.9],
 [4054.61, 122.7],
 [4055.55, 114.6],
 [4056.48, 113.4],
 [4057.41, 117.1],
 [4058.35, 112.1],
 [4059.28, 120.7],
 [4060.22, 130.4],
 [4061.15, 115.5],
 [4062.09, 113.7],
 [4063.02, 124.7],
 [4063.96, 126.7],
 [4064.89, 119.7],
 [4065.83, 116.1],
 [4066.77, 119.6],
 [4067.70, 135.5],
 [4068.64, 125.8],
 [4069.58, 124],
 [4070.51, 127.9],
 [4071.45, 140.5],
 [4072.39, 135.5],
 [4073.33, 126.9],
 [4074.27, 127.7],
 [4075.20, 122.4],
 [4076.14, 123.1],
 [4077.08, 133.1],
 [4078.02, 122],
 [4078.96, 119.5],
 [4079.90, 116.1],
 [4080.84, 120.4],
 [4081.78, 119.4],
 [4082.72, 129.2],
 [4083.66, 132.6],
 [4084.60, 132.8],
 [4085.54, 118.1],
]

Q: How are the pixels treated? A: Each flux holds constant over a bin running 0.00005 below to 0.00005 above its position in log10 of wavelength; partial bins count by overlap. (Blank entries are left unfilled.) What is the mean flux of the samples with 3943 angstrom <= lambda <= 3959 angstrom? 137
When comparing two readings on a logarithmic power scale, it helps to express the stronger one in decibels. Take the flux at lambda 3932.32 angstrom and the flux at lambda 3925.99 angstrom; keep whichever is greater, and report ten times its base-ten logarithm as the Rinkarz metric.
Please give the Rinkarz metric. 21.2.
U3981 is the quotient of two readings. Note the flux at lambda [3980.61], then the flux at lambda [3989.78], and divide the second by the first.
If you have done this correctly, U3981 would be 0.95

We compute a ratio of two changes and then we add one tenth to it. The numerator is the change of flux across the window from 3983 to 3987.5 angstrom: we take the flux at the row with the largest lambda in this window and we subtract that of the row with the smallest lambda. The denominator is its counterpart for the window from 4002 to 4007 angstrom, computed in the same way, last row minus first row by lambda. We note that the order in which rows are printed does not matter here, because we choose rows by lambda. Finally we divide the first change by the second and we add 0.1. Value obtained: -7.0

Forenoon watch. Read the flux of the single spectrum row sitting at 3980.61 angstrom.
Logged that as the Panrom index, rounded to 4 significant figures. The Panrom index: 145.0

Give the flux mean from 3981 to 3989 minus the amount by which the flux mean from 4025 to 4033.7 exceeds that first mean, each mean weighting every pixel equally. 151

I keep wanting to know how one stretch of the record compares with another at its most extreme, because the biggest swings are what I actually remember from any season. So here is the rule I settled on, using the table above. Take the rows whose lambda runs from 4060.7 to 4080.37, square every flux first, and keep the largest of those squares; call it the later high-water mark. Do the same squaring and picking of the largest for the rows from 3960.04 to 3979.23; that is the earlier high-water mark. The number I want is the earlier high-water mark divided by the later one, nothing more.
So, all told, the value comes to 1.7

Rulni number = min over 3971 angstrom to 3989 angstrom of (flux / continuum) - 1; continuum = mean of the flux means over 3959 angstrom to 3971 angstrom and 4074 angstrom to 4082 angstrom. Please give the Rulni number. -0.15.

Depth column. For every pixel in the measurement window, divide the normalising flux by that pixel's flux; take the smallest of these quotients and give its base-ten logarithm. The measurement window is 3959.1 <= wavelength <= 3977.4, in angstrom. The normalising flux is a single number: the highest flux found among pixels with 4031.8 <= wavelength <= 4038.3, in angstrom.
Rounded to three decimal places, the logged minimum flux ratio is -0.135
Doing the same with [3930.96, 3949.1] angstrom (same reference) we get -0.036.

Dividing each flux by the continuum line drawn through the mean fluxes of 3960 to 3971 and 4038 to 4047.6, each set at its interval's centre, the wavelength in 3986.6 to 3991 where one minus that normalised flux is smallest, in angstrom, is 3987.03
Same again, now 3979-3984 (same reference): 3980.61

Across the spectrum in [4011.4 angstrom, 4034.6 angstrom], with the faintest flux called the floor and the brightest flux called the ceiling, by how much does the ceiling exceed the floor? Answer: 27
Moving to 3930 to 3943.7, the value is 30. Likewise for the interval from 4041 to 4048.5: 16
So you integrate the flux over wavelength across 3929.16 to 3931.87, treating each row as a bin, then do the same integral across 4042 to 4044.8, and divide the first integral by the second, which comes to 0.89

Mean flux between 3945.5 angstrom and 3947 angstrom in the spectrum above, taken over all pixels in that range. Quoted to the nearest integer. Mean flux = 135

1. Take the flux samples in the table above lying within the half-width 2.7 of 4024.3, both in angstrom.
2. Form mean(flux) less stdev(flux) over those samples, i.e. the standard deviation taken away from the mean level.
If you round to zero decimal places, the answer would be 122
